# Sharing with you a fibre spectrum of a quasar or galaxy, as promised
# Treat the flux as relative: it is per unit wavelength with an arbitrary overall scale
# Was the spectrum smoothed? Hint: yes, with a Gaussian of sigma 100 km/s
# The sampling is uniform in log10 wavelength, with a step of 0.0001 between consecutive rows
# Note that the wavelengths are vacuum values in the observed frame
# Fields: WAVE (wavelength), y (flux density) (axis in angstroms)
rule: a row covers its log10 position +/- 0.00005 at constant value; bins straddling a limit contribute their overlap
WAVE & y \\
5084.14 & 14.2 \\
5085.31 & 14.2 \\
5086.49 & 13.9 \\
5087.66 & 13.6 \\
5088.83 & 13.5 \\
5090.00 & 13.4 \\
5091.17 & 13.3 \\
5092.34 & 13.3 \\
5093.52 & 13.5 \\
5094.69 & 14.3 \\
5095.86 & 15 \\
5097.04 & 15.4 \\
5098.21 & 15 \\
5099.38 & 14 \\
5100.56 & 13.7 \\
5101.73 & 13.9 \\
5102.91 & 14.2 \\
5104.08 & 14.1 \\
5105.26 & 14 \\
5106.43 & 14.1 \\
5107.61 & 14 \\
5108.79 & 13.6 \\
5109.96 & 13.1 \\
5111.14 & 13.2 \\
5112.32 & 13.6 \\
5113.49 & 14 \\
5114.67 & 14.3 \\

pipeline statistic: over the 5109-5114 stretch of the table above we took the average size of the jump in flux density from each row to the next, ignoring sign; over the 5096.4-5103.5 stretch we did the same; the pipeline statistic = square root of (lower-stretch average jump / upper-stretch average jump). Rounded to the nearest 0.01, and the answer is 1.21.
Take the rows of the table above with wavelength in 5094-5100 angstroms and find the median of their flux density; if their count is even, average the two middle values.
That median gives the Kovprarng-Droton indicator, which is 15.00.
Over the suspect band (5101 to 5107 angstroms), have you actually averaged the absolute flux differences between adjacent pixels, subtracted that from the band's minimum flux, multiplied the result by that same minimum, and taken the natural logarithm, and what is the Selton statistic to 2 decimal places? 5.25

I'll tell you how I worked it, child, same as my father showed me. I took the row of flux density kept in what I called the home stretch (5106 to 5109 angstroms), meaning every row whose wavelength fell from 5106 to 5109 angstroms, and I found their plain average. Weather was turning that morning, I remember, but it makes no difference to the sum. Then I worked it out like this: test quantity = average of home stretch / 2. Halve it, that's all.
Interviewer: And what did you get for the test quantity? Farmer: 6.95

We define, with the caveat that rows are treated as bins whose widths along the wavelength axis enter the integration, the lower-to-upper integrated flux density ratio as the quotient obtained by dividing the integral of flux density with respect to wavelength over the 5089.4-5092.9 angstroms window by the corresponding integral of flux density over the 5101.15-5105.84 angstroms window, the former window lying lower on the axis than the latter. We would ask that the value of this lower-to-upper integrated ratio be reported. 0.7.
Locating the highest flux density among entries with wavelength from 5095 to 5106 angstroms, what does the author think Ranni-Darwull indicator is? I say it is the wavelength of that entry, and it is 5097.04 angstroms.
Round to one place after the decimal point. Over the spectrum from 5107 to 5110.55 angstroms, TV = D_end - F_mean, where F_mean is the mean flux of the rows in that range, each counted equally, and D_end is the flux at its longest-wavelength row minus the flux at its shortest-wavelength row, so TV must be -14.5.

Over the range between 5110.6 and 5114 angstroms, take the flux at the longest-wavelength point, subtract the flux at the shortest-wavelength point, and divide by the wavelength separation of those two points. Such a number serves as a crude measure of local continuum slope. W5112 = 0.34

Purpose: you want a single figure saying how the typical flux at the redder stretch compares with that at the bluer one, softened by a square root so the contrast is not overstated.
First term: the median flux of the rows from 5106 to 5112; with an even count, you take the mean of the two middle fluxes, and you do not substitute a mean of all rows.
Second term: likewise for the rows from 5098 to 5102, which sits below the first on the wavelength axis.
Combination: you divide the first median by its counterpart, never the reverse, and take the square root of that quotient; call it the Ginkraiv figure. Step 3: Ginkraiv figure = 0.99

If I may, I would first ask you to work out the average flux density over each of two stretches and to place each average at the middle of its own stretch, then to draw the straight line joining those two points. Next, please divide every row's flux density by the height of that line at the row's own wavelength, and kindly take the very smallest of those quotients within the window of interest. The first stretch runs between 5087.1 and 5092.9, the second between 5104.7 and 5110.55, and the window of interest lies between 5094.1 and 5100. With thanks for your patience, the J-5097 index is 1.03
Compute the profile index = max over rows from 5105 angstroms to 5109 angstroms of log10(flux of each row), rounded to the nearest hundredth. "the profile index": 1.15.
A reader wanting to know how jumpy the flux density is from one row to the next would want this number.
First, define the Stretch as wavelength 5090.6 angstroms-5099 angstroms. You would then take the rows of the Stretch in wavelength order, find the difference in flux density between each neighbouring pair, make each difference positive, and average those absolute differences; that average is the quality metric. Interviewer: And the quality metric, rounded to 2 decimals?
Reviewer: 0.42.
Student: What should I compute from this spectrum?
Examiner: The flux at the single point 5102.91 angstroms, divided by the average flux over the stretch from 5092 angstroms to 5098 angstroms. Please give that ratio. 0.99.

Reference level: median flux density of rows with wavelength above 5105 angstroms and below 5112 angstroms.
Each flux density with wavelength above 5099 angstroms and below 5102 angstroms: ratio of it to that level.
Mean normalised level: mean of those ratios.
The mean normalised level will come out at 1.00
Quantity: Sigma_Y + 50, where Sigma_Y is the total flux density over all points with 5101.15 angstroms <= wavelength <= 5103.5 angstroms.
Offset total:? 78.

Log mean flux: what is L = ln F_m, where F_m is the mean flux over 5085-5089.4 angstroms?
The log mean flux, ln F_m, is 2.62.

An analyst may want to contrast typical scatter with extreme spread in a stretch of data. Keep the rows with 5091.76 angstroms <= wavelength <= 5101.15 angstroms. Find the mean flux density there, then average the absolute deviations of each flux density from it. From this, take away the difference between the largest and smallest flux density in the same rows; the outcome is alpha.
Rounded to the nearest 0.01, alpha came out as -1.45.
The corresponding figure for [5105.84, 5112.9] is -0.70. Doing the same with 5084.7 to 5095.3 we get -0.69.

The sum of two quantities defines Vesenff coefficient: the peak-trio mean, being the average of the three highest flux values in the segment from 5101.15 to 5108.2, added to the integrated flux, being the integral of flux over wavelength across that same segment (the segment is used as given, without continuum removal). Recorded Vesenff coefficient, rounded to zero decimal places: 113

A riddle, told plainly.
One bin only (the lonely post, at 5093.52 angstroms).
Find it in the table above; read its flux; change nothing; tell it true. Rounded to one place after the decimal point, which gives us 13.5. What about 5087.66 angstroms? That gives 13.6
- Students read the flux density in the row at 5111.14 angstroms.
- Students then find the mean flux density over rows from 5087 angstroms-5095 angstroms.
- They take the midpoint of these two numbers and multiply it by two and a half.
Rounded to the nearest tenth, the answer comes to 33.4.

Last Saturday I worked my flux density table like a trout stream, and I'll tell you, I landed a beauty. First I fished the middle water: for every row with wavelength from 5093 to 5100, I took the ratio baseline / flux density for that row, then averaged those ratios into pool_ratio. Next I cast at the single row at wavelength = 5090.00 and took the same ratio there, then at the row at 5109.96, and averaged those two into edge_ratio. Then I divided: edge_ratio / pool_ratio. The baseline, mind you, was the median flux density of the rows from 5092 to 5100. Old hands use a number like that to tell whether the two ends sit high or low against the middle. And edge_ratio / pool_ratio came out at 1.09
